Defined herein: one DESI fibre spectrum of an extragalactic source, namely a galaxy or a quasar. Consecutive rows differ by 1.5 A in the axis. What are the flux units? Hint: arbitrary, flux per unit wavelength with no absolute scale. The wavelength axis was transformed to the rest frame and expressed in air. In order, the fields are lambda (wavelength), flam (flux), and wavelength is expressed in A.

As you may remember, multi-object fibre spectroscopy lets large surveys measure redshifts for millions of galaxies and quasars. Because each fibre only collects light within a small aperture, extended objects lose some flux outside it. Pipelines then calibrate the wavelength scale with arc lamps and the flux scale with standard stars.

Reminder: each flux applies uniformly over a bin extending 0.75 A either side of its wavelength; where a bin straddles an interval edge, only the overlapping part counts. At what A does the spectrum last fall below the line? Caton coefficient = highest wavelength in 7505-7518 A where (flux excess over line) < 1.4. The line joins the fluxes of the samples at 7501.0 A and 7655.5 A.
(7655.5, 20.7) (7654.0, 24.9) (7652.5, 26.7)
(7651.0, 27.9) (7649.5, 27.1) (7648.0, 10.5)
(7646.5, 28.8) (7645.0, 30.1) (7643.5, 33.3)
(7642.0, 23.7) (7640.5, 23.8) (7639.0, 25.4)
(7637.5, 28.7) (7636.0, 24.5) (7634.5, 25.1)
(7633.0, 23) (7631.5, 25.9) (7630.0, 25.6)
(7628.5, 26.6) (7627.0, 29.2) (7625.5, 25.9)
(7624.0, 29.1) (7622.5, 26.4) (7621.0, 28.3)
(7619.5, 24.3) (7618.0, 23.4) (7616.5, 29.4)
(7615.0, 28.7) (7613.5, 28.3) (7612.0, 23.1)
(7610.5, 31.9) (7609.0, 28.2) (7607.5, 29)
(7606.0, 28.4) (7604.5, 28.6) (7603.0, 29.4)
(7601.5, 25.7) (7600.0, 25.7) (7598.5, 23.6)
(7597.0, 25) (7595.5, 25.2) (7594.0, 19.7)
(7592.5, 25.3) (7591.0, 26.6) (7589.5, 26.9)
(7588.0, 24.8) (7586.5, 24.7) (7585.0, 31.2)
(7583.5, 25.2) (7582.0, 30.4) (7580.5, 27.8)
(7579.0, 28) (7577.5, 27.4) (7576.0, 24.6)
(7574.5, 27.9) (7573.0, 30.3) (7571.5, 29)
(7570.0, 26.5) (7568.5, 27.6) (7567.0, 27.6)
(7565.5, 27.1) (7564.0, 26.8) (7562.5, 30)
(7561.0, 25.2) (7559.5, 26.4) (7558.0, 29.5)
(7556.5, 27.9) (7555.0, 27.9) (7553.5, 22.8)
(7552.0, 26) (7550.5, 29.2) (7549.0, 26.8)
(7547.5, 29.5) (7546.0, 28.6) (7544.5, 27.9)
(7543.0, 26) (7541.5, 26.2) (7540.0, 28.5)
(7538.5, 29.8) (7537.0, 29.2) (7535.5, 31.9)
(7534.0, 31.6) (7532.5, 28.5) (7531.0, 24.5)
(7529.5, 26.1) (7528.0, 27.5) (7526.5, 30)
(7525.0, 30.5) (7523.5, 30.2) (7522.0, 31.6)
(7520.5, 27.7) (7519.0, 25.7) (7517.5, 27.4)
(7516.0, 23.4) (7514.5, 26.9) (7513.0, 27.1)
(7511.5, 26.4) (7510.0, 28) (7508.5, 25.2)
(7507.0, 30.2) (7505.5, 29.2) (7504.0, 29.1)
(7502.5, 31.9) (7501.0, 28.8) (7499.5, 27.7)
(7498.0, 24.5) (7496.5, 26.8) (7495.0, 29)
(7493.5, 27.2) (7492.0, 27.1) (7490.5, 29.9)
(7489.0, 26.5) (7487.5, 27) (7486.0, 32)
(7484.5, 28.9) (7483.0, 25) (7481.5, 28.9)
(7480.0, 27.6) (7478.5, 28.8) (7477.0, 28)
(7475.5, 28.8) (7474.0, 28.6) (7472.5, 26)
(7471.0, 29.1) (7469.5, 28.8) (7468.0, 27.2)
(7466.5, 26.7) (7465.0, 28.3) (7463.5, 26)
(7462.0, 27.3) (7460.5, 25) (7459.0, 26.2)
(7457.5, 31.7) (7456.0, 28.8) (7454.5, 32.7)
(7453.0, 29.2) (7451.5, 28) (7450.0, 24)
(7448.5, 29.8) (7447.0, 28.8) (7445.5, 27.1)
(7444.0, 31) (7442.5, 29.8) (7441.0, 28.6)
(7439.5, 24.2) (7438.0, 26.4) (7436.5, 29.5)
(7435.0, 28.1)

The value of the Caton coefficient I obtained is 7517.5 A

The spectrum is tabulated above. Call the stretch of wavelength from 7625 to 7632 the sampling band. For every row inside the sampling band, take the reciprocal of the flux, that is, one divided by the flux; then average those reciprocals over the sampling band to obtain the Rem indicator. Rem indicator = 0.0376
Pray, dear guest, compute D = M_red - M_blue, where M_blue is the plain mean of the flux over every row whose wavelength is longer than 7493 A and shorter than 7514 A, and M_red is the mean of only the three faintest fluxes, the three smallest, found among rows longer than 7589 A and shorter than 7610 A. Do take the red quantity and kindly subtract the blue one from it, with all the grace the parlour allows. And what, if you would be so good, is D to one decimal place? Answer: -5.2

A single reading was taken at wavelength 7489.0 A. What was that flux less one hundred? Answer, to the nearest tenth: -73.5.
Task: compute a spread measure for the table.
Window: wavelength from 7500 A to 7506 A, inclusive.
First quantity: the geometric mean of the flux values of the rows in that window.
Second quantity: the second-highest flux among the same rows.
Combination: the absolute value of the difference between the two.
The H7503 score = 0.5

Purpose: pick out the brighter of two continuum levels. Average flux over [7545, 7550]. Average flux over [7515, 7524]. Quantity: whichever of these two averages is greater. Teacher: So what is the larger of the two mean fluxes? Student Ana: 28.3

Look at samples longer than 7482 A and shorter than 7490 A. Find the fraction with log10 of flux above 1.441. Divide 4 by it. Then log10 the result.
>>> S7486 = 1.0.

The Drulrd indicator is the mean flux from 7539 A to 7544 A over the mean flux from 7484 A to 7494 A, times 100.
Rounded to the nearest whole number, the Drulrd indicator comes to 95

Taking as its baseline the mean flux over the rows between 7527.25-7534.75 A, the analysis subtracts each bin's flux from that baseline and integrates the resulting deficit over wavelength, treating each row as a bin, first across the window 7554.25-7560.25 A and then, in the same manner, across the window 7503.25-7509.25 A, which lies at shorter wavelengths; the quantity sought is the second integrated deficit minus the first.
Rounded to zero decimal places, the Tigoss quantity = -3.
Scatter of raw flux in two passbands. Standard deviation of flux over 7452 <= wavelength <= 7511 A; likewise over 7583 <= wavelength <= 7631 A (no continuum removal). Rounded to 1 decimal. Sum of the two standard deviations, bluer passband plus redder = 4.5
